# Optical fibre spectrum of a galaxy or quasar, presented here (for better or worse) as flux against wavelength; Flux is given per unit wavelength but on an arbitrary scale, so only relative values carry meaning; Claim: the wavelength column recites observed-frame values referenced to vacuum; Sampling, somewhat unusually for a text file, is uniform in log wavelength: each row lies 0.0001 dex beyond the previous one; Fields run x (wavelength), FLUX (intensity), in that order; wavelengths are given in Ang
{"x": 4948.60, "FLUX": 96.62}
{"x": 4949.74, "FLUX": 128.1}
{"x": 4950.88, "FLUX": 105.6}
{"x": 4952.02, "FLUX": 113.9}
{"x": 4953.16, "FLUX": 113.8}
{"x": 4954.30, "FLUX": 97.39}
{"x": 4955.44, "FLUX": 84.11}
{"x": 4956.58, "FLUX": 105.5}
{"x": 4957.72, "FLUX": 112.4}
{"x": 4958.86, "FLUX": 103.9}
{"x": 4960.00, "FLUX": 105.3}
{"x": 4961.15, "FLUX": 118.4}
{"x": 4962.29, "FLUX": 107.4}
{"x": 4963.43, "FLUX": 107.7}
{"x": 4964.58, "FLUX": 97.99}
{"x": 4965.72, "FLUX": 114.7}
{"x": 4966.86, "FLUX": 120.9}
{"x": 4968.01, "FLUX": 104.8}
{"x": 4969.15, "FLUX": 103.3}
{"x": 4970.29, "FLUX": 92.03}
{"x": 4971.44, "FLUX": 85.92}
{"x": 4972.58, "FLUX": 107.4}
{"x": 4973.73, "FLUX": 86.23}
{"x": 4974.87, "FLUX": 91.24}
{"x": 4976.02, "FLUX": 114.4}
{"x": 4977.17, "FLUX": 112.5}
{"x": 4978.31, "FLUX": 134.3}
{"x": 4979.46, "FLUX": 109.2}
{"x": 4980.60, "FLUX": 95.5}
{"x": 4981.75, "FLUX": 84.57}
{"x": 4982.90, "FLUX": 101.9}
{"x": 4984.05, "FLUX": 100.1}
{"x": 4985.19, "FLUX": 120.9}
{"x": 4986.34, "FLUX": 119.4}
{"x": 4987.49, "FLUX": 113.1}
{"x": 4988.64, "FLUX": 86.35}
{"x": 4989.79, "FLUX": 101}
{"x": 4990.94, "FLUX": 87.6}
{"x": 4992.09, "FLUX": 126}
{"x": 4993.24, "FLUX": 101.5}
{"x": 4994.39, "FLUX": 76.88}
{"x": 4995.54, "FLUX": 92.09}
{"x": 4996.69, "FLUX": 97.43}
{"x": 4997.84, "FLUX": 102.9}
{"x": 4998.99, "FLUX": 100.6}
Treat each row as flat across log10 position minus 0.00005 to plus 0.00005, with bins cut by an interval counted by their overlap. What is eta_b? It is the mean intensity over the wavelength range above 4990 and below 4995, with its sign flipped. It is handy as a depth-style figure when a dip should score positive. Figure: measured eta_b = -98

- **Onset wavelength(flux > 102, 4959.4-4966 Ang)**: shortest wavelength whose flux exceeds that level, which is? 4960.00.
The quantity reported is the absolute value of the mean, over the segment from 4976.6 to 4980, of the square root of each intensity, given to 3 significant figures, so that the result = 10.9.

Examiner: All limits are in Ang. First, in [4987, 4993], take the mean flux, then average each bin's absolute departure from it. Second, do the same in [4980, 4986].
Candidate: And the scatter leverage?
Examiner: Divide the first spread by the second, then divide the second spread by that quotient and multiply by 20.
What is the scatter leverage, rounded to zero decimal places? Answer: 112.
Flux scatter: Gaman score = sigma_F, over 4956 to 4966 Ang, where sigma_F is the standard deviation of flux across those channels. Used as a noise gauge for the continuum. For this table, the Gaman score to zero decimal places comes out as 6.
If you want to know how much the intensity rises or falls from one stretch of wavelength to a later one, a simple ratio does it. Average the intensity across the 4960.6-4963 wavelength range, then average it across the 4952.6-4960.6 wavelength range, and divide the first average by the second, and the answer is 1.09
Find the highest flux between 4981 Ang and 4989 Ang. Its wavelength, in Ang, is 4985.19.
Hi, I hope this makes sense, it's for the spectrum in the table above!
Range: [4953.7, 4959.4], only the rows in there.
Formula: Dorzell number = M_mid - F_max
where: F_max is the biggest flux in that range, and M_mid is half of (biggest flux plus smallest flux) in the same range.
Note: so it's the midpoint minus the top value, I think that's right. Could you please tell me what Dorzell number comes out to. -14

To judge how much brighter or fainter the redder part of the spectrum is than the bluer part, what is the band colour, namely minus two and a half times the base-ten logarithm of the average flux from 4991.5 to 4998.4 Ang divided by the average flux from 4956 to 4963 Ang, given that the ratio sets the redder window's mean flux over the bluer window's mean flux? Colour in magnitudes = 0.10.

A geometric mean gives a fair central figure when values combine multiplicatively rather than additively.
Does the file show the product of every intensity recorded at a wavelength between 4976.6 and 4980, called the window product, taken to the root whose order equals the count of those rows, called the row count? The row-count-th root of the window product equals 118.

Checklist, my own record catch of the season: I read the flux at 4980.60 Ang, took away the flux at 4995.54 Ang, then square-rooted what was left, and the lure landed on 2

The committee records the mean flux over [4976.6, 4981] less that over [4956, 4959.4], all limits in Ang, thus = 6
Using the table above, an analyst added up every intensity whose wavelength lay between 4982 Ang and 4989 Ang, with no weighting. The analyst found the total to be 642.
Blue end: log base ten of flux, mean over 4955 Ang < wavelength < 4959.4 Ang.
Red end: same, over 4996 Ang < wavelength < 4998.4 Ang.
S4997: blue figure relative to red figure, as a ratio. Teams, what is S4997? 1.00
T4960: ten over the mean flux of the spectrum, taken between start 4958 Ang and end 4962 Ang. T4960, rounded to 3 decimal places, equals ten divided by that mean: 0.092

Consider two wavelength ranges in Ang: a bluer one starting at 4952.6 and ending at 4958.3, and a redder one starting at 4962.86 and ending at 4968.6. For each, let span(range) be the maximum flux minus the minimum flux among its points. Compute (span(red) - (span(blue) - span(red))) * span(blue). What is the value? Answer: 479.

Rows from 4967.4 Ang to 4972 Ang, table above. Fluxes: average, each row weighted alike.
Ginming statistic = 97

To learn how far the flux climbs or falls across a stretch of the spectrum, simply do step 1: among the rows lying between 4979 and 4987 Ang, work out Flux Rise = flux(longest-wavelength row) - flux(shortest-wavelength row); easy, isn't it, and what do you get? 10.2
